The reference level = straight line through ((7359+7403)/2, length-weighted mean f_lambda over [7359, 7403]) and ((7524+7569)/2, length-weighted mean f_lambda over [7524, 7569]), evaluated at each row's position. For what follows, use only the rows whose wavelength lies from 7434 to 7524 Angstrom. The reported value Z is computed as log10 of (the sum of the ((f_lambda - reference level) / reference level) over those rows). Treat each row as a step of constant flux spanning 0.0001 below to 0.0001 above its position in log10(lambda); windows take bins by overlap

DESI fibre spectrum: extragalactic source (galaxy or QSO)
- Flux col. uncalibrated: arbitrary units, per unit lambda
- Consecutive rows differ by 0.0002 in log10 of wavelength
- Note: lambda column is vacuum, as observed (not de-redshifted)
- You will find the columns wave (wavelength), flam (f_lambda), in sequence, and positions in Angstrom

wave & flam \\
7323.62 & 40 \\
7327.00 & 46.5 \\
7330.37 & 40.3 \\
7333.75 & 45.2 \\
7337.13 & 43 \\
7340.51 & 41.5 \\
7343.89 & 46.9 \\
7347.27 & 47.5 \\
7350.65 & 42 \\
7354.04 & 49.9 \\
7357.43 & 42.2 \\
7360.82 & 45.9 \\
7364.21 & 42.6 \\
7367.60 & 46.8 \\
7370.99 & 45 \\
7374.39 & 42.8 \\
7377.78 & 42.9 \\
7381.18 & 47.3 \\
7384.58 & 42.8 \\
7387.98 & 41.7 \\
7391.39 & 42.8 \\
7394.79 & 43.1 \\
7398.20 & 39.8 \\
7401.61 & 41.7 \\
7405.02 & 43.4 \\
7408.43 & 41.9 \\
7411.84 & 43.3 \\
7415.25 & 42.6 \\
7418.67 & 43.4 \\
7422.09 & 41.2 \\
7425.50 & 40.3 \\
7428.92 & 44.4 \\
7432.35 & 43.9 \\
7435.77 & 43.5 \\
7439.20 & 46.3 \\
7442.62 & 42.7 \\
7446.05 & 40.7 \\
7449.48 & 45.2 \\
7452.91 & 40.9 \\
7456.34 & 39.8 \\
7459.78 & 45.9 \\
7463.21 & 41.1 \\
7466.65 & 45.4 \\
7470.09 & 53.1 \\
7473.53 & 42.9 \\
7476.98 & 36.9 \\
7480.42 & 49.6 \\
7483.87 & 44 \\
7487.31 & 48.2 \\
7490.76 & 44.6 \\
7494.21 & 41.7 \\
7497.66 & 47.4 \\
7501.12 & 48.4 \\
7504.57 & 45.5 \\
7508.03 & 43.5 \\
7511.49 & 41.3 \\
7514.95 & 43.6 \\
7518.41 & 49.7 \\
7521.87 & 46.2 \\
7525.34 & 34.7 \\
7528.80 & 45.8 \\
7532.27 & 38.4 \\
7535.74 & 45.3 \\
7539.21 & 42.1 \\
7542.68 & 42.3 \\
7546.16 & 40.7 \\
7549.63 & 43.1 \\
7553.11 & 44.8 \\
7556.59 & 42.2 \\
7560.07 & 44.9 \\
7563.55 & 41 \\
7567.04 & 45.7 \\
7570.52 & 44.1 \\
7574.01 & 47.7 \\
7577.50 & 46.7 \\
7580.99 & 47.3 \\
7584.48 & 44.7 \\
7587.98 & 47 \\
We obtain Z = 0.0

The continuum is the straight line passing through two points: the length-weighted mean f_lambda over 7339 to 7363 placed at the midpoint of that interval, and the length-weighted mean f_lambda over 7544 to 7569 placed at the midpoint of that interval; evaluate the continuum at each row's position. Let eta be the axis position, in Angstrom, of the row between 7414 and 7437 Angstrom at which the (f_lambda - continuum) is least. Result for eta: 7425.50 Angstrom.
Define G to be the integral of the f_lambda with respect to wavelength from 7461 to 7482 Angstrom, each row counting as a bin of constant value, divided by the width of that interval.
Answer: 44.8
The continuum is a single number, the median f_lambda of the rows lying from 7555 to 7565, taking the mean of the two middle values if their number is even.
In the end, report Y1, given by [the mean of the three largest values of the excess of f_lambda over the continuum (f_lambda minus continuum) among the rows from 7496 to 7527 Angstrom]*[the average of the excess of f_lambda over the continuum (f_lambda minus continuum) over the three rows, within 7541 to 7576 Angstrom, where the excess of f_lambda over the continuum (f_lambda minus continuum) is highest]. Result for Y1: 25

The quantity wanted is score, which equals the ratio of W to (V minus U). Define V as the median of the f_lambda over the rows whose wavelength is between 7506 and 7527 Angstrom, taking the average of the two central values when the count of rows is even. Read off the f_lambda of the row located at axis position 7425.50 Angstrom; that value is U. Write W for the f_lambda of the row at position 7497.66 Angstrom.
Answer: 15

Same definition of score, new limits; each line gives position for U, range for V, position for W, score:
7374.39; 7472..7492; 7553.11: 30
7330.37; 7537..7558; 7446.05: 21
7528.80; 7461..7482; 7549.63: -26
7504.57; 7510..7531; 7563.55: -51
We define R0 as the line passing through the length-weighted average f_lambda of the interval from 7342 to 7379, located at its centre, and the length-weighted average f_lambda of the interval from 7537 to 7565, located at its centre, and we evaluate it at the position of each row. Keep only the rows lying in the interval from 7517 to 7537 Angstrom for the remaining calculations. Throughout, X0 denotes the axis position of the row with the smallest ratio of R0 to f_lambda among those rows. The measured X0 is 7518.41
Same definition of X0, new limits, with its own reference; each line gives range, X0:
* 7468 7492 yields 7470.09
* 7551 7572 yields 7567.04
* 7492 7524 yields 7518.41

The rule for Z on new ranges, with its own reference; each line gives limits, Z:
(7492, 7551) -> -0.5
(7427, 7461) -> -1.3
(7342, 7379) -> -0.5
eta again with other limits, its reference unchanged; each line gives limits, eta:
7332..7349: 7340.51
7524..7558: 7525.34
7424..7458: 7456.34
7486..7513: 7511.49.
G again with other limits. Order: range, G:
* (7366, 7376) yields 44.9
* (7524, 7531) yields 40.5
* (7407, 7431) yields 42.5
